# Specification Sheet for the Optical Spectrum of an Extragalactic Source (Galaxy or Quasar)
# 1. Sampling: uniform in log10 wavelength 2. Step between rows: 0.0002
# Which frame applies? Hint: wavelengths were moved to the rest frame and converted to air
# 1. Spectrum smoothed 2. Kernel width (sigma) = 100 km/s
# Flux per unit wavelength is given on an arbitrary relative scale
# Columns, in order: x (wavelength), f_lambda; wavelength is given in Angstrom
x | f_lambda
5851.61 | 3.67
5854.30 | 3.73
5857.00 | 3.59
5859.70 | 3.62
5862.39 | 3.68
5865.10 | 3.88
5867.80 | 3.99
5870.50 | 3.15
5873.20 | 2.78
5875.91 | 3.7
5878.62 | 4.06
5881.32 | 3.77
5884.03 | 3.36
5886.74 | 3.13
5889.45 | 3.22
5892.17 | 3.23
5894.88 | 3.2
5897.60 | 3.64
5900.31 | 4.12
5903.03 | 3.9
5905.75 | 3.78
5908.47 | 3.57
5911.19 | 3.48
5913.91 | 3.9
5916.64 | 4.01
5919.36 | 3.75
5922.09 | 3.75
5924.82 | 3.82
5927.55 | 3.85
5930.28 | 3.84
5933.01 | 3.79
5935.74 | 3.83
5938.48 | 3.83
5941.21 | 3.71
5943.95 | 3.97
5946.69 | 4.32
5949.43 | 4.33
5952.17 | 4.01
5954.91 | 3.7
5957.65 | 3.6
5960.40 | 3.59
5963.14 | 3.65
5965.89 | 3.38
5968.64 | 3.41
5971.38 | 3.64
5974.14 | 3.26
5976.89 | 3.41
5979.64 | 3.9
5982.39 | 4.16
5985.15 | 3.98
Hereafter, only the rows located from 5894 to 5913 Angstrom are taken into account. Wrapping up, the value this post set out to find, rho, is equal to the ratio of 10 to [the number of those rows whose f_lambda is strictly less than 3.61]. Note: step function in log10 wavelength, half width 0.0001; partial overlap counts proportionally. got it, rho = 3.3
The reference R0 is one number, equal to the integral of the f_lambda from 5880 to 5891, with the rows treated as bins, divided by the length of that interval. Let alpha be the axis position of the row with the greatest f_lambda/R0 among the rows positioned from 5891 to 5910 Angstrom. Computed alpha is 5900.31 Angstrom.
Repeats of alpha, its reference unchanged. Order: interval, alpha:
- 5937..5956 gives 5949.43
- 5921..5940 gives 5927.55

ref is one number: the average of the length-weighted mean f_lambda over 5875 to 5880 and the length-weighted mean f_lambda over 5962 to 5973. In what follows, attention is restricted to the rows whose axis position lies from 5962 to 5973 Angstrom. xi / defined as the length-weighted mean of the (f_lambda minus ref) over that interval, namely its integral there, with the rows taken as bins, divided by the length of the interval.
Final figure -0.19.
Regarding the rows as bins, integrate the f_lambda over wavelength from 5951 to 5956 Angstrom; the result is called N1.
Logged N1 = 19.3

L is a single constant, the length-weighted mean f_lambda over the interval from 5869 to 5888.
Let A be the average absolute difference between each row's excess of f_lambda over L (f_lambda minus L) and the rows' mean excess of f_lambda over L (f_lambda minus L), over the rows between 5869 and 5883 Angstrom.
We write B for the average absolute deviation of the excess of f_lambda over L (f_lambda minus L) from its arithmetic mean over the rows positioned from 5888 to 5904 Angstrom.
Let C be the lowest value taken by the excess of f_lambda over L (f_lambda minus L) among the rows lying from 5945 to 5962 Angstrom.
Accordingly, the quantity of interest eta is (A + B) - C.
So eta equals 0.60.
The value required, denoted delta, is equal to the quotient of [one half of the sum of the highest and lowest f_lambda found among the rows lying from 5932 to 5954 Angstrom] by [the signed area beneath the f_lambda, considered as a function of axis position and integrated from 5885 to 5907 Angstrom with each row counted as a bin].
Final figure 0.0519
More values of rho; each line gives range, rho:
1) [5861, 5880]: 5.0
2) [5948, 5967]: 3.3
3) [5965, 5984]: 2.5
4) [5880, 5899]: 2.0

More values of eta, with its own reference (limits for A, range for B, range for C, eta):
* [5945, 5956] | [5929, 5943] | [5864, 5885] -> 0.92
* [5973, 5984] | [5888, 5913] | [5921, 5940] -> 0.28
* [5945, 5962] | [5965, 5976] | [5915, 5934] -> 0.08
